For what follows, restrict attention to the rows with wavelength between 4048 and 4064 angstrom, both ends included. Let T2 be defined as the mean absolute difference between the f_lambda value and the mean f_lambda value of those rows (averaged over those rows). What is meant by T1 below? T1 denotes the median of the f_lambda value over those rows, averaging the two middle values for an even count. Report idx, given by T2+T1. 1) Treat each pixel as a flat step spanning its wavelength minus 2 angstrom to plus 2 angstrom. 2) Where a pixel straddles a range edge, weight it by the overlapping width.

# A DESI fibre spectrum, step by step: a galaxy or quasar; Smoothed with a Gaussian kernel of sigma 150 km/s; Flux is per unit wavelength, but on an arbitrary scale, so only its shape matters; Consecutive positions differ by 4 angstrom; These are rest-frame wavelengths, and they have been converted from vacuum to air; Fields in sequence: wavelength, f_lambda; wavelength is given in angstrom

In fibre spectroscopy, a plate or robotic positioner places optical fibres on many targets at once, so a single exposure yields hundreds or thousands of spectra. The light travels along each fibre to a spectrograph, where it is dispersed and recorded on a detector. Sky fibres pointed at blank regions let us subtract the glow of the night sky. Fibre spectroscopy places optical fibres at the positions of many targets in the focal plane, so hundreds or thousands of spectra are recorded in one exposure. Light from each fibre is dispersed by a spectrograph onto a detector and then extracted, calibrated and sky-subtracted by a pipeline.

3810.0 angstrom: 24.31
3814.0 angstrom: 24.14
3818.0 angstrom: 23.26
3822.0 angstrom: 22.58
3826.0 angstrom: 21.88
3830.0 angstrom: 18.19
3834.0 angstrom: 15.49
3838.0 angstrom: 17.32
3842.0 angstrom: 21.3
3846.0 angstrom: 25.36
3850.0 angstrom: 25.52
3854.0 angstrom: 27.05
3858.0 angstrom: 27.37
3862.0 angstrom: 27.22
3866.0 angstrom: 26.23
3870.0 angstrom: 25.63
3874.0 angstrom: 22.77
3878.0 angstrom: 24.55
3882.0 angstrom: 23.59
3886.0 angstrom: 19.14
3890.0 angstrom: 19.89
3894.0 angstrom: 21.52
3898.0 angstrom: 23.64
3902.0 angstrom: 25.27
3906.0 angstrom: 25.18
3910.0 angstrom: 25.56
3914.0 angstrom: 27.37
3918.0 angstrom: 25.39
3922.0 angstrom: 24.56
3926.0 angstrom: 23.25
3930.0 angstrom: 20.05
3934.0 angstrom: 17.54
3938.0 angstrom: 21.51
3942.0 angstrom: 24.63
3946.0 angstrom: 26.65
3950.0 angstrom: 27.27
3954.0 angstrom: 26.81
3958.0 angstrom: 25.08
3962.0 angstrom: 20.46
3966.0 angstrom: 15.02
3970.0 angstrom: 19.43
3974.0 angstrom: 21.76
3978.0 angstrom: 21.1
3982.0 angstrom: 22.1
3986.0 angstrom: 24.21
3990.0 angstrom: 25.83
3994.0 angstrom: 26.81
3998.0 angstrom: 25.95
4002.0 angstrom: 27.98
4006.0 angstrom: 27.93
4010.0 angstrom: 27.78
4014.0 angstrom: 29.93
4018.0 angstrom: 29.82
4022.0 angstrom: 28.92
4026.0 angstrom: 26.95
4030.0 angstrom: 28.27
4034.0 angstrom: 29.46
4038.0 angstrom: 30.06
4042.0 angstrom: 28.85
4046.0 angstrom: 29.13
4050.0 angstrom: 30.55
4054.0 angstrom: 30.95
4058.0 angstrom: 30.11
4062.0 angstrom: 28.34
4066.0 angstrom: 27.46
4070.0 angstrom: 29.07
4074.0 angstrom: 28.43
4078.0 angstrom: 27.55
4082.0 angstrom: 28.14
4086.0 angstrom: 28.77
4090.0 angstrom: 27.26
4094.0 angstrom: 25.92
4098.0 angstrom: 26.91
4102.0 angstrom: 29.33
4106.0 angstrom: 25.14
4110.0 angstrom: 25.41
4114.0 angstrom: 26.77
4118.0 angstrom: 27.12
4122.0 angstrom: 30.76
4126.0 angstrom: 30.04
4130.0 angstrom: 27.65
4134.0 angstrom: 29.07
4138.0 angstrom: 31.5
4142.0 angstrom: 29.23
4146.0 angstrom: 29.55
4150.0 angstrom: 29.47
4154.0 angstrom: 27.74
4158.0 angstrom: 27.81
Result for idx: 31.2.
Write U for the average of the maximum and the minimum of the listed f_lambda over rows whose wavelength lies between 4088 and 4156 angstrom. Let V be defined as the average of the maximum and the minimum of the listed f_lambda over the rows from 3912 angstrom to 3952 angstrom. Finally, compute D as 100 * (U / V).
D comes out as 126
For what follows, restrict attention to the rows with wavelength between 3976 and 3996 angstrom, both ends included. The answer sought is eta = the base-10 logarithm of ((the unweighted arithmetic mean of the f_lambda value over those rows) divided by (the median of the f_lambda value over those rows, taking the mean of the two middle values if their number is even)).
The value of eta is -0.004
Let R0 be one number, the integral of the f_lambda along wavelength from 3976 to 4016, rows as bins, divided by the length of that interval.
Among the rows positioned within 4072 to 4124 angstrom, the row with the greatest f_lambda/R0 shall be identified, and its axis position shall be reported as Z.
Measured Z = 4122.0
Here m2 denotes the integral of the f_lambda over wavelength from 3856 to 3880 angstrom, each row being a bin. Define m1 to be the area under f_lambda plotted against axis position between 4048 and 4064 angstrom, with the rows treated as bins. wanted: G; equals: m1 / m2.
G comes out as 0.8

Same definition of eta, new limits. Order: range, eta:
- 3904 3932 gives -0.012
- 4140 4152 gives -0.001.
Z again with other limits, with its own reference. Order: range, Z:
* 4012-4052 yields 4050.0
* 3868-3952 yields 3914.0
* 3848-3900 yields 3858.0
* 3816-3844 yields 3818.0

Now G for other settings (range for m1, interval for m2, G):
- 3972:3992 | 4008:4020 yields 1.3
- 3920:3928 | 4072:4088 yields 0.4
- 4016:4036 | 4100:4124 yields 0.9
